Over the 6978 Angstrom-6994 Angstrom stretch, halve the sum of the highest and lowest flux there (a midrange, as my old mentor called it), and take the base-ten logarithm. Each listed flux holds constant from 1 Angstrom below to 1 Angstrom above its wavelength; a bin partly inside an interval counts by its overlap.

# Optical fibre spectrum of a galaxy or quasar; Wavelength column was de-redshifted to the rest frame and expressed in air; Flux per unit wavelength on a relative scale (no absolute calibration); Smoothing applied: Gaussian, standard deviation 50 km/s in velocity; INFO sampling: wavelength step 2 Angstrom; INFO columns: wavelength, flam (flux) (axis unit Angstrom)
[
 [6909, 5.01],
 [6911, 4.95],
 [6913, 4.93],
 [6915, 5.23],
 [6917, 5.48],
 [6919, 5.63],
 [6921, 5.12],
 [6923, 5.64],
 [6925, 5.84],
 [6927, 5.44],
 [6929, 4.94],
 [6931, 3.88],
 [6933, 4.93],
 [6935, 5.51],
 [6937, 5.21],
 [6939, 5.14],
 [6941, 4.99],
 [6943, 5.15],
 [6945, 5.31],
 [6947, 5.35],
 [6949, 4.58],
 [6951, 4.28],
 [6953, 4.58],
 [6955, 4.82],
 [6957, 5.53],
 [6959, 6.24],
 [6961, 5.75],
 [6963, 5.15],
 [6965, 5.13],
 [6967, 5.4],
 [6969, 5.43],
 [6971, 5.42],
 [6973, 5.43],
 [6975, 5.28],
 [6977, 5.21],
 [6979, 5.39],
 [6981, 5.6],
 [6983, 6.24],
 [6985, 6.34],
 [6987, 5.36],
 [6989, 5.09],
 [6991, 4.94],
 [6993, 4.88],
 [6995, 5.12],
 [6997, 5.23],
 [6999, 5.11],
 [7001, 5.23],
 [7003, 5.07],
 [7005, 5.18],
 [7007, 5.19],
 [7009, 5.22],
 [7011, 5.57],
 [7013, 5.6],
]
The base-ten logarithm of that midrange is 0.749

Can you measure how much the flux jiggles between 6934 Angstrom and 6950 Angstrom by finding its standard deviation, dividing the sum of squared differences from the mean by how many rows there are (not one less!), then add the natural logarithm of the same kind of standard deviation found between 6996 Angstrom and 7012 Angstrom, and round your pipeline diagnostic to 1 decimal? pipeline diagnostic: -1.7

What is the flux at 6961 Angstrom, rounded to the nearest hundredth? 5.75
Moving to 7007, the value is 5.19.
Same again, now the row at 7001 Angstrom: 5.23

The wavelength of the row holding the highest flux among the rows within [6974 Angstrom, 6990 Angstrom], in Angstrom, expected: 6985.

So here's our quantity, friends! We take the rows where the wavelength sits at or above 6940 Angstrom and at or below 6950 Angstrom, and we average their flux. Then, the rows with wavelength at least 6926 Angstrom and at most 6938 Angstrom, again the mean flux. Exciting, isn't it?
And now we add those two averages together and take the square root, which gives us 3.17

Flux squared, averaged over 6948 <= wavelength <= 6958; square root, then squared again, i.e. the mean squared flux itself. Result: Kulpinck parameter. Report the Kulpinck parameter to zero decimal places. 23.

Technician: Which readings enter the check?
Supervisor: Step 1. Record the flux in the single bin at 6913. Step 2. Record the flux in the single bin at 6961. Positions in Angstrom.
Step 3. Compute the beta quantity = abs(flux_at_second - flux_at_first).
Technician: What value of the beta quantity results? 0.82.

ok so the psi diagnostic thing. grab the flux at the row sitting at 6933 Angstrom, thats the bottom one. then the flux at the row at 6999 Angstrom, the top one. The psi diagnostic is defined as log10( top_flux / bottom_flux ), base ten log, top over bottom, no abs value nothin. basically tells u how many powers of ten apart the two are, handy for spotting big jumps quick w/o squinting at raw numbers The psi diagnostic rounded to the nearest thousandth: 0.016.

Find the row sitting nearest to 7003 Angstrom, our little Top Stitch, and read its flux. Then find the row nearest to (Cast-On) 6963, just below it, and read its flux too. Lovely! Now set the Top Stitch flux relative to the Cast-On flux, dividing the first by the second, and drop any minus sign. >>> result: 0.98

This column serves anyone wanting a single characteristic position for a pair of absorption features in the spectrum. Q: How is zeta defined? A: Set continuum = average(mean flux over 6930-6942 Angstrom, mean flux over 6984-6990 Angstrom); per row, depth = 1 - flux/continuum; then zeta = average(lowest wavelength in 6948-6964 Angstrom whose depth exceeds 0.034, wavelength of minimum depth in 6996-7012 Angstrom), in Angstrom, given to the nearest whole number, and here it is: 6980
